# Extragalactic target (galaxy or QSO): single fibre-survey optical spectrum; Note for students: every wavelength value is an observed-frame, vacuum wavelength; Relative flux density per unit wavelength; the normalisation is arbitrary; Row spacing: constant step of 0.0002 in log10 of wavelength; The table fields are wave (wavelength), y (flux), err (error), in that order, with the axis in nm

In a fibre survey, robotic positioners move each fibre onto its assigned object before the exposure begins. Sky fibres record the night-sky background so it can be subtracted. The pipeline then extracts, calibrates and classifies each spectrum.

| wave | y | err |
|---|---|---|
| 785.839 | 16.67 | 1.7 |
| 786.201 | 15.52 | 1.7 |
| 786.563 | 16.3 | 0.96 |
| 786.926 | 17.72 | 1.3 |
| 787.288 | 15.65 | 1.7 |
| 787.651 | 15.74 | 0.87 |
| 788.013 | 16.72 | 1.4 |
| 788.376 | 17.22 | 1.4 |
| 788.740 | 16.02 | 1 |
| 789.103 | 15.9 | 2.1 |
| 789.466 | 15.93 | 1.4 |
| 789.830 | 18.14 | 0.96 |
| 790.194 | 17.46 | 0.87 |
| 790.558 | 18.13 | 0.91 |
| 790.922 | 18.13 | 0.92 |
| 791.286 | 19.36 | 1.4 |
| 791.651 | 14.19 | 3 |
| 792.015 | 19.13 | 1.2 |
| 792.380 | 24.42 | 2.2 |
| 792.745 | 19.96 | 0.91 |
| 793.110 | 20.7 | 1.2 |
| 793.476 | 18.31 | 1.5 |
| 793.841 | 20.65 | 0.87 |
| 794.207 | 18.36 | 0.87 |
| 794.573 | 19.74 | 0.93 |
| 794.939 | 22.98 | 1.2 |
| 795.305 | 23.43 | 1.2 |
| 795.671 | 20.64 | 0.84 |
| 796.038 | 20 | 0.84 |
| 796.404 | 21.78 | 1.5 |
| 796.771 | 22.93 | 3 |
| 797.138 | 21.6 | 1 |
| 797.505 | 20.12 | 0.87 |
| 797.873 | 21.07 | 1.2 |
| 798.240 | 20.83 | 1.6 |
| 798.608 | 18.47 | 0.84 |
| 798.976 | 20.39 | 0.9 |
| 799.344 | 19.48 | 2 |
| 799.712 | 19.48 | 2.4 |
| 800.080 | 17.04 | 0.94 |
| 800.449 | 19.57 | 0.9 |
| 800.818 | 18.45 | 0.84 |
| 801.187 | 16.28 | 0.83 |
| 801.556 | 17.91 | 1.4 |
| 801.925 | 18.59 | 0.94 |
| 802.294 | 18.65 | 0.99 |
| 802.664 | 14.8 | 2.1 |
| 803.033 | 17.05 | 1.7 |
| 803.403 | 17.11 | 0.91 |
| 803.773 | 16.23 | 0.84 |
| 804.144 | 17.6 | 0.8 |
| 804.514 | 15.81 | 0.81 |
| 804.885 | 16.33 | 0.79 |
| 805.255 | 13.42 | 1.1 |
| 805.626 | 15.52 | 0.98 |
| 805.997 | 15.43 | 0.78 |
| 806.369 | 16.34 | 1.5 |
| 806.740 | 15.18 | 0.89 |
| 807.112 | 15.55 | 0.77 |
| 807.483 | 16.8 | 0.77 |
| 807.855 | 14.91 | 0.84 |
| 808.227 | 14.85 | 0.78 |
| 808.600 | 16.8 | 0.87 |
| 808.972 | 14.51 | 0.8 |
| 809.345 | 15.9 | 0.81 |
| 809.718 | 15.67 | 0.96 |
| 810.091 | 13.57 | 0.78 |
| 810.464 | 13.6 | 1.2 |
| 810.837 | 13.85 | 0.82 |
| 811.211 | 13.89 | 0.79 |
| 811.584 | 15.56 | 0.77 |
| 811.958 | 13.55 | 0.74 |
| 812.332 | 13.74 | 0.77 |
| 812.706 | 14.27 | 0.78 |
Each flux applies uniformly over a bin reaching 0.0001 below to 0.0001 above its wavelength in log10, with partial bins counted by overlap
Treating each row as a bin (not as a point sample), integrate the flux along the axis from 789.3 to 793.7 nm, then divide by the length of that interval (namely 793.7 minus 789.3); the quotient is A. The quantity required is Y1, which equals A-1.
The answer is 18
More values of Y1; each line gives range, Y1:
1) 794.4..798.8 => 20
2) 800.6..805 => 16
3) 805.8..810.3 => 14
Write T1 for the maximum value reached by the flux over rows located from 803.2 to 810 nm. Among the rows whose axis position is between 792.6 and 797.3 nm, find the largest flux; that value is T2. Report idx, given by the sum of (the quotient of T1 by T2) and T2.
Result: 24.2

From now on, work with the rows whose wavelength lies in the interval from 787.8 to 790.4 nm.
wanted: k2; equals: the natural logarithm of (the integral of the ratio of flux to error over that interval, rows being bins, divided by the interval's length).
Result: 2.65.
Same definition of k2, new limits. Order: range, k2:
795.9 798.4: 2.85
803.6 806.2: 2.91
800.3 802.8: 2.86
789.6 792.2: 2.78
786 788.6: 2.57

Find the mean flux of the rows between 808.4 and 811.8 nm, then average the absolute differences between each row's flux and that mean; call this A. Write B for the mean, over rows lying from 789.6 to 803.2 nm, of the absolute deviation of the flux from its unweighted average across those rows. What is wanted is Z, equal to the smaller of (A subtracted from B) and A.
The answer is 0.64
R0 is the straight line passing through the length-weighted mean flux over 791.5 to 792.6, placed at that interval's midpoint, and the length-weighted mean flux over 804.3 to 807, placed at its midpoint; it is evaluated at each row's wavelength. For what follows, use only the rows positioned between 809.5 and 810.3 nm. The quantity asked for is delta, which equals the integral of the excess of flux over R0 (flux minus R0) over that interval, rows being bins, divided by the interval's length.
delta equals 0.4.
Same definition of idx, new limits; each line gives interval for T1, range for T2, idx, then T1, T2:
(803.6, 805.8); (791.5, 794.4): 25.1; 17.6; 24.42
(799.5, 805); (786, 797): 25.2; 19.57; 24.42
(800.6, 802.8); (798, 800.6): 21.7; 18.65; 20.83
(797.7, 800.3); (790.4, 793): 25.3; 21.07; 24.42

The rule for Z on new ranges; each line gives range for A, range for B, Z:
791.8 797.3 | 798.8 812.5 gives 0.04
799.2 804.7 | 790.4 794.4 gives 0.45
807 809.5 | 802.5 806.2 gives 0.18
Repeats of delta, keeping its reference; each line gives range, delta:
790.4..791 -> -1.7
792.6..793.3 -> 1.2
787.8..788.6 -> -3.7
